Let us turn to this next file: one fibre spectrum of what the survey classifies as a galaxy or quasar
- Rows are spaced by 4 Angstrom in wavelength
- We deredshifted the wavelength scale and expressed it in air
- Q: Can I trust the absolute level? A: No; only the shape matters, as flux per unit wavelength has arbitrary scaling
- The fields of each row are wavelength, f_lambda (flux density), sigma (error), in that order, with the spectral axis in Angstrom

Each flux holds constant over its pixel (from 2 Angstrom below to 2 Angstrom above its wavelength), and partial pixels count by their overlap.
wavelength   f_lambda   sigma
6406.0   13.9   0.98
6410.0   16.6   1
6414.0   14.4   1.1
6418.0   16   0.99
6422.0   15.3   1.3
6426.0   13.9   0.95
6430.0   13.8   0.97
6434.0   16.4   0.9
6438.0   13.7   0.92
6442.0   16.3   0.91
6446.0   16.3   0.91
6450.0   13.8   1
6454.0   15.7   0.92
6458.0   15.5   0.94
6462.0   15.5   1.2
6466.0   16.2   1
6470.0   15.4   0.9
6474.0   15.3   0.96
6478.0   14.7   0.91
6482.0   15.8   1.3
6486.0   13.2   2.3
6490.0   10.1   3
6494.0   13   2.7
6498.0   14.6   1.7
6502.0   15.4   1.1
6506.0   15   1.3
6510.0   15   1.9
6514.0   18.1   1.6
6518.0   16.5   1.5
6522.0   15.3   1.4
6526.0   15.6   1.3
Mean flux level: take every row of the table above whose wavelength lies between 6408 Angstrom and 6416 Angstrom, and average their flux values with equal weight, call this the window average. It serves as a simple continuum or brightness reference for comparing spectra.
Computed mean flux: 15.5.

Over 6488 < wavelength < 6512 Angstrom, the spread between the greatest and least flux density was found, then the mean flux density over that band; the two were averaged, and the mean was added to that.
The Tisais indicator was 23.4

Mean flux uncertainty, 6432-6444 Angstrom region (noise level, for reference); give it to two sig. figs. 0.91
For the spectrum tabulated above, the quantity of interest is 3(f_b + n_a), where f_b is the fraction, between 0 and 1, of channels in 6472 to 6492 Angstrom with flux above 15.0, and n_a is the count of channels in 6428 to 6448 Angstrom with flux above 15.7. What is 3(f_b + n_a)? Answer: 10.2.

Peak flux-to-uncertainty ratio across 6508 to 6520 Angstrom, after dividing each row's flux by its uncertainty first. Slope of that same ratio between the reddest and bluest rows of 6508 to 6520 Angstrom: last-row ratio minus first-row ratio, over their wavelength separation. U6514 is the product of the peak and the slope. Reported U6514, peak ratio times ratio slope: 4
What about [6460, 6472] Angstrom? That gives 9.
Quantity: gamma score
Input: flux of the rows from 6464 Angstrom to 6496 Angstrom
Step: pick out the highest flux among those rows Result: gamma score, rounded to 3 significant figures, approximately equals 16.2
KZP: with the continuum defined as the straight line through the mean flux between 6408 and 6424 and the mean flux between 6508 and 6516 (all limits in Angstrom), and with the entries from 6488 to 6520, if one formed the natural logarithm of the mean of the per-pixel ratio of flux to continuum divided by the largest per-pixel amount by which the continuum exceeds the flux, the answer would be -1.9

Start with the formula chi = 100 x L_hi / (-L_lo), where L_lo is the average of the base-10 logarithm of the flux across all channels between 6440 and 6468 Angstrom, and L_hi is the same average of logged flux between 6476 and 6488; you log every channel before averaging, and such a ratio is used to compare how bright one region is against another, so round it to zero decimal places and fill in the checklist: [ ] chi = -97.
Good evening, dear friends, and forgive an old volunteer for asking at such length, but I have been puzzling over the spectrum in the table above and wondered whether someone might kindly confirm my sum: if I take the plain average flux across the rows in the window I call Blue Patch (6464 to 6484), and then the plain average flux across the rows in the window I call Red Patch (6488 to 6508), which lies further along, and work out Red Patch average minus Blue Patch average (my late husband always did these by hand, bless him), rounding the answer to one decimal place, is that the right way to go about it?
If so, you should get -1.9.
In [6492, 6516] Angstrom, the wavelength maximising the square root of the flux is 6514.0 Angstrom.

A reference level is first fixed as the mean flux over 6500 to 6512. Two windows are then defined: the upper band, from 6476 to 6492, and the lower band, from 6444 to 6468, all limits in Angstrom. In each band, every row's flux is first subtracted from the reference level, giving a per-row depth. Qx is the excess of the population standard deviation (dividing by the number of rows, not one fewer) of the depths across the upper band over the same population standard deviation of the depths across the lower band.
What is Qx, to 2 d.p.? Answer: 1.32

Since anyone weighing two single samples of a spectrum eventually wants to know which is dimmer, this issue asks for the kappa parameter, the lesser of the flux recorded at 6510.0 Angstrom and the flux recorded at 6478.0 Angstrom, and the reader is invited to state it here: 14.7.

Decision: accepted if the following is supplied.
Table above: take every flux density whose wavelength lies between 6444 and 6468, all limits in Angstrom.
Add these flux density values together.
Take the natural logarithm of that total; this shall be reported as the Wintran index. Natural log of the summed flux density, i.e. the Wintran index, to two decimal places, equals 4.53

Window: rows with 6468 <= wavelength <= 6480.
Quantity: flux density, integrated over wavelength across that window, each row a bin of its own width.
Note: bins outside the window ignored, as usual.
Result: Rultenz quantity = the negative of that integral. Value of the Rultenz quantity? -182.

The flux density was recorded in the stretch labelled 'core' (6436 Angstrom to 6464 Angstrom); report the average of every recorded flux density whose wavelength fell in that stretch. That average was 15.3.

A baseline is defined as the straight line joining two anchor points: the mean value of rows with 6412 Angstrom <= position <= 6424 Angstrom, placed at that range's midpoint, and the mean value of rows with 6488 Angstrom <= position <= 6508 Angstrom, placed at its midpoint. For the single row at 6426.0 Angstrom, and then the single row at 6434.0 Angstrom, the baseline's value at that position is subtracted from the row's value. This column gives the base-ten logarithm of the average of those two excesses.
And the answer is -0.80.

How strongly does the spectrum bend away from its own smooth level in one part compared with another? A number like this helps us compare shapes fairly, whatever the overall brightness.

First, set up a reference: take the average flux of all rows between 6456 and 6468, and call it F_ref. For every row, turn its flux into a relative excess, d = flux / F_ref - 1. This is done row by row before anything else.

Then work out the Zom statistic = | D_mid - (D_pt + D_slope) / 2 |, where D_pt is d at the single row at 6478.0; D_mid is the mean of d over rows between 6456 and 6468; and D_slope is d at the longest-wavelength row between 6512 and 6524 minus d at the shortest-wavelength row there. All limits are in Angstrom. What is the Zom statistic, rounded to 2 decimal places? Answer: 0.12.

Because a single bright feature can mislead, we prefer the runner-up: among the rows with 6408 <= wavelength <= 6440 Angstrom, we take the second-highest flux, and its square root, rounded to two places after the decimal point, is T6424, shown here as 4.05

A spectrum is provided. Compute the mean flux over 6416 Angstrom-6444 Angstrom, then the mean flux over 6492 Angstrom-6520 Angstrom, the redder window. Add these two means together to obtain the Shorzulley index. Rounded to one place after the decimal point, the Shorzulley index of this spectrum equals 30.4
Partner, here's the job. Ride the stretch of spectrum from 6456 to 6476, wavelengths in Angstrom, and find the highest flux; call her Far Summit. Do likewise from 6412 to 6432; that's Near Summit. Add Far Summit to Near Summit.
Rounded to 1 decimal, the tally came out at 32.2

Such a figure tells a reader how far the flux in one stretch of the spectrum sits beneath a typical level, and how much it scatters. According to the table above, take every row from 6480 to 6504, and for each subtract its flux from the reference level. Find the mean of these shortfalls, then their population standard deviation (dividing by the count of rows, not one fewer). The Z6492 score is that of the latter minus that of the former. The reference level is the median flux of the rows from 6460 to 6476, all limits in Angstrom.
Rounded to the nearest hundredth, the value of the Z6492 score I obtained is 0.14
